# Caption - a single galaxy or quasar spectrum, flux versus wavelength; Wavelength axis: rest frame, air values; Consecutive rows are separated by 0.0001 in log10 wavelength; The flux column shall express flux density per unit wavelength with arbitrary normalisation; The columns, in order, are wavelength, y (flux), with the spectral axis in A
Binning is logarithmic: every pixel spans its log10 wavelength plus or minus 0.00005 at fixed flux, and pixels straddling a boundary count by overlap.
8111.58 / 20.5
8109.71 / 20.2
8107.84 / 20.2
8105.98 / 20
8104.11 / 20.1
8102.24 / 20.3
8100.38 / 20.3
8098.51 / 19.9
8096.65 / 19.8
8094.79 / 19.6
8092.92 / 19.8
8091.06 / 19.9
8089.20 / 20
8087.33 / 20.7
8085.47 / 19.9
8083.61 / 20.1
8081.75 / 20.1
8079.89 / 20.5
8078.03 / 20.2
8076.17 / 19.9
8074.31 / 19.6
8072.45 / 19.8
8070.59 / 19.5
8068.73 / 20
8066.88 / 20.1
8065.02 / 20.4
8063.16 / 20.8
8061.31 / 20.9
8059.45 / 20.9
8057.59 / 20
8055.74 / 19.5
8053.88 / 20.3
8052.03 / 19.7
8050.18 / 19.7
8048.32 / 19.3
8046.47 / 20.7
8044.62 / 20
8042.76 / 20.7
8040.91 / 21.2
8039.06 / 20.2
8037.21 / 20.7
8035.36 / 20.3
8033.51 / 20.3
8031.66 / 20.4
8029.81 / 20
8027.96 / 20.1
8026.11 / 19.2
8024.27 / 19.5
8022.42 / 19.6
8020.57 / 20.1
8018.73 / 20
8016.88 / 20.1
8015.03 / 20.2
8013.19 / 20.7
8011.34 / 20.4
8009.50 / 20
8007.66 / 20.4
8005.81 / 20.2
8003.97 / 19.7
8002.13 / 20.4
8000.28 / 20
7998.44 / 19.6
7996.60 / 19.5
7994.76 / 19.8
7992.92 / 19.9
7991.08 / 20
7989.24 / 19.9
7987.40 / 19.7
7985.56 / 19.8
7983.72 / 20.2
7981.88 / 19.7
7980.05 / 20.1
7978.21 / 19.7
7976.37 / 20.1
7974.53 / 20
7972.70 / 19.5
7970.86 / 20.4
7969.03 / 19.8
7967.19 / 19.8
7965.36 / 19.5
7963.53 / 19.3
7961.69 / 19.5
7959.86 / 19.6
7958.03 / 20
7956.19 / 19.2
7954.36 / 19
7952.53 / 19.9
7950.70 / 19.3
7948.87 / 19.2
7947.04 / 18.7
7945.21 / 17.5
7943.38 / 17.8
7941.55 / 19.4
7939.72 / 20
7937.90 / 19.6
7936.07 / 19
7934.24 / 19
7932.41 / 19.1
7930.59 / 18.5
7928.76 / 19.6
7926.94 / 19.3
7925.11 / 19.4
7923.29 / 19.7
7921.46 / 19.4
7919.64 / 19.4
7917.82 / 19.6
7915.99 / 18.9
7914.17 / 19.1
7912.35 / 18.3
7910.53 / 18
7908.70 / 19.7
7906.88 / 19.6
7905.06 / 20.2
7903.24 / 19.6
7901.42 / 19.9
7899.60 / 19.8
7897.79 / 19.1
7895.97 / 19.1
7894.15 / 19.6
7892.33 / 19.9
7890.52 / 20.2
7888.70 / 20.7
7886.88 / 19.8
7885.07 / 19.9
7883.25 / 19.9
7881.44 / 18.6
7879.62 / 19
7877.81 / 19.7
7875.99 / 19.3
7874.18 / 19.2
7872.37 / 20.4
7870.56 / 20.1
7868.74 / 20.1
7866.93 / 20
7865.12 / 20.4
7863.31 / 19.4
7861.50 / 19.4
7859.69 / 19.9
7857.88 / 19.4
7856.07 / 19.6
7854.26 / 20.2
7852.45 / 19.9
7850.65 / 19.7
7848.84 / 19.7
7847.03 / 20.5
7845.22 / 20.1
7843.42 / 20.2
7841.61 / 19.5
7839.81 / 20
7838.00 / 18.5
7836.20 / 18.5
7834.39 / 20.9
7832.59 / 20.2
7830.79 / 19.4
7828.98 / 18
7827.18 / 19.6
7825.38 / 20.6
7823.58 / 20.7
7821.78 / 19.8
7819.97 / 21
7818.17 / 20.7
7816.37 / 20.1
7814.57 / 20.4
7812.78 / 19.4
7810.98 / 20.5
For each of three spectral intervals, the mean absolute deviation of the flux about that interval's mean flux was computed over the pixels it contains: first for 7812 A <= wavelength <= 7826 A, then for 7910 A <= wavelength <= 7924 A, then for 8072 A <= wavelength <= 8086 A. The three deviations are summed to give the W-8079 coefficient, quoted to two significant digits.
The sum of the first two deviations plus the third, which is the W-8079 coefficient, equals 1.1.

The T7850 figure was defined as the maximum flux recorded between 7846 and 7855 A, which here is 20.5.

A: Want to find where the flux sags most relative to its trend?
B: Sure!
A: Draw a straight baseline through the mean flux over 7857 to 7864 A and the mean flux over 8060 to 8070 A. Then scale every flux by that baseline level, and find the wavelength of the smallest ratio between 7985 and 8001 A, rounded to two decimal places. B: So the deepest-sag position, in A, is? 7996.60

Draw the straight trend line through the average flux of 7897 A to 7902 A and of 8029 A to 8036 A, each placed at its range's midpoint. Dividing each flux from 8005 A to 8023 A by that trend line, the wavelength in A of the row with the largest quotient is 8013.19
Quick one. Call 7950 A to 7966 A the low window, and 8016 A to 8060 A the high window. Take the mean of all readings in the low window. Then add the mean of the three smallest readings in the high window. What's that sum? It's 38.8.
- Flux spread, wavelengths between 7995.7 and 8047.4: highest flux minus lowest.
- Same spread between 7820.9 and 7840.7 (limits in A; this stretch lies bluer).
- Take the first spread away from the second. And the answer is 0.9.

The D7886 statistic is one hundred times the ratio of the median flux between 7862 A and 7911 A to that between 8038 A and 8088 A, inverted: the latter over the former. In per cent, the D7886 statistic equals 102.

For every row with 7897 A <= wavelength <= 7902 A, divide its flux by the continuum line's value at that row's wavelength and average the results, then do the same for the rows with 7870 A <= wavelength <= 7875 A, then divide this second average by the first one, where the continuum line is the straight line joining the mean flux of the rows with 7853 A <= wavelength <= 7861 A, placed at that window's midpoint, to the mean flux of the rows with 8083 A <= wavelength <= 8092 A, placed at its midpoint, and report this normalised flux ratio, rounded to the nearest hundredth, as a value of 1.02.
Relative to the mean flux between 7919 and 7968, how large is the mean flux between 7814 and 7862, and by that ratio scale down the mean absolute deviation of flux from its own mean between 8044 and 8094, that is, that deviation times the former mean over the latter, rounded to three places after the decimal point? 0.336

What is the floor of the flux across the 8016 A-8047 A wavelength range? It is 19.2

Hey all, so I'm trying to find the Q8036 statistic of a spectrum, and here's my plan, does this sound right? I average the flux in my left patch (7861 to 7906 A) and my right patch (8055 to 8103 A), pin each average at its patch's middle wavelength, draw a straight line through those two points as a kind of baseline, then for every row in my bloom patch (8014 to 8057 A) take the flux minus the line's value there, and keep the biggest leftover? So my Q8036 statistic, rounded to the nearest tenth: 1.2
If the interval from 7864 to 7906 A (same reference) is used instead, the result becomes 1.0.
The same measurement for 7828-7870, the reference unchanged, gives 1.3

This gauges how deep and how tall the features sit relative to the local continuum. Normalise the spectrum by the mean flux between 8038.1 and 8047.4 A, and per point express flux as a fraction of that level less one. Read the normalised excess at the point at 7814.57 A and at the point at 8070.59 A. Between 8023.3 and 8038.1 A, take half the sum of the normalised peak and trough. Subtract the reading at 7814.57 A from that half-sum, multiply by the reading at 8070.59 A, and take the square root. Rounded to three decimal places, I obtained 0.034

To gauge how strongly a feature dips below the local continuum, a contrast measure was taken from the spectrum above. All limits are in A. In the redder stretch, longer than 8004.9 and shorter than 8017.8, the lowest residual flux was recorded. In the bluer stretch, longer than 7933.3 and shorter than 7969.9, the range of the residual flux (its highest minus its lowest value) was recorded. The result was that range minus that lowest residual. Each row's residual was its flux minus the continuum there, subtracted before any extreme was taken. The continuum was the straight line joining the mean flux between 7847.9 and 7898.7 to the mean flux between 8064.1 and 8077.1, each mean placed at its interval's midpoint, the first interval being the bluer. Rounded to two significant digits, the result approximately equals 2.3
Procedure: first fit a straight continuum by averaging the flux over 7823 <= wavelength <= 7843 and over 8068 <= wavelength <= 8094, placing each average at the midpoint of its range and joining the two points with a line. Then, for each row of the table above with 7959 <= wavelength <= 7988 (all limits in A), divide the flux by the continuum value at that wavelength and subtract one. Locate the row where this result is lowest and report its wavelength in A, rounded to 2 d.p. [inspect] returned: 7963.53 A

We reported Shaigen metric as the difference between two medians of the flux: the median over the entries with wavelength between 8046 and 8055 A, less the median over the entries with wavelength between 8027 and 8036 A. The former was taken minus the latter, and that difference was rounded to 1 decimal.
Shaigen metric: -0.6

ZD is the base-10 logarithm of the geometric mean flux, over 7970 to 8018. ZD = 1.30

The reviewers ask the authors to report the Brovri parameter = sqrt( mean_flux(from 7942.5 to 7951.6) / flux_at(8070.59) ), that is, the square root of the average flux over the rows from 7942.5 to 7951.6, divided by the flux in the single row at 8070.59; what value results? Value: 0.974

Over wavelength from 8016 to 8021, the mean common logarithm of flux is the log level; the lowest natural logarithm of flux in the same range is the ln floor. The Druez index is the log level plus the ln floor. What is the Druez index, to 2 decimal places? 4.30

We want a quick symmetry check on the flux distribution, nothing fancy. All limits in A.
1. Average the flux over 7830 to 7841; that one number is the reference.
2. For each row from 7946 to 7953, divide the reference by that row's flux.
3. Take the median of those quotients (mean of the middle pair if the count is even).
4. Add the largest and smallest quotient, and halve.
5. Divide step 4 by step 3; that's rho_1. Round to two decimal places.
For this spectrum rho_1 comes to 1.00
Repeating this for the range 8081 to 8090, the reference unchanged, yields 0.99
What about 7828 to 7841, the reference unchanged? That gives 1.00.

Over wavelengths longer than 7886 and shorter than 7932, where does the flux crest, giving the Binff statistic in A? 7888.70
